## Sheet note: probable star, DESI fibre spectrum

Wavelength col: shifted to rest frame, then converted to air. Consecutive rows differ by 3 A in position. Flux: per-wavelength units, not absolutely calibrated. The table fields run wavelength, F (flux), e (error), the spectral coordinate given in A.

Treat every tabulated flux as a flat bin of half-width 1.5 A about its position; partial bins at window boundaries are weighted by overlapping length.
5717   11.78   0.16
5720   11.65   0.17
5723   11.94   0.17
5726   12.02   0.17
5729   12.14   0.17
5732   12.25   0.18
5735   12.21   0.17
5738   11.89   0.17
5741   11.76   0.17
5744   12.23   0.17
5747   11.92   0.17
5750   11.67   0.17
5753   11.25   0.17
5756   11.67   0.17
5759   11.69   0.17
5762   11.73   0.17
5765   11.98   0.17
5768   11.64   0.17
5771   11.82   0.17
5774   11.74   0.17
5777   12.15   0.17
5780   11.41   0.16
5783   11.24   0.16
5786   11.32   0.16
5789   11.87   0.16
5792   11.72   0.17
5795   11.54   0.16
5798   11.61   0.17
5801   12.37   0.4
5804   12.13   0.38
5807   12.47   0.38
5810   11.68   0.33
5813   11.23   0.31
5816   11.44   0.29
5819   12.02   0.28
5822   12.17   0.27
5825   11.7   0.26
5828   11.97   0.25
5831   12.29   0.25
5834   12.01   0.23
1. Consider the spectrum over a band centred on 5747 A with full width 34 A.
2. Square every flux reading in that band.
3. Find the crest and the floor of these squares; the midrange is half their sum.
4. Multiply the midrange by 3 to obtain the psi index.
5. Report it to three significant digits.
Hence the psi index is 415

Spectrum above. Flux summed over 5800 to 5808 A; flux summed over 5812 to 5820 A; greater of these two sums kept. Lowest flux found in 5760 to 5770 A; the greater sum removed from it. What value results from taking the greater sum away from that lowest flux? -25.3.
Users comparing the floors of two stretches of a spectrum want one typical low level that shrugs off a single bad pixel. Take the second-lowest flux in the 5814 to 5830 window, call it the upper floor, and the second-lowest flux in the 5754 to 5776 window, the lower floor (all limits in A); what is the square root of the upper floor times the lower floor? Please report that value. 11.68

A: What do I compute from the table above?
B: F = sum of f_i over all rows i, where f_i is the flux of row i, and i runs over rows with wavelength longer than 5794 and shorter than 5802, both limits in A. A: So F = 35.5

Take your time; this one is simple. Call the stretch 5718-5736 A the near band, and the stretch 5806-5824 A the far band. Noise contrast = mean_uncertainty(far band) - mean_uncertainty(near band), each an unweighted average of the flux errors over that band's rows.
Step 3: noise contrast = 0.14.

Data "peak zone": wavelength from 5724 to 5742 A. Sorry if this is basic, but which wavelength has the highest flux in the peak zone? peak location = 5732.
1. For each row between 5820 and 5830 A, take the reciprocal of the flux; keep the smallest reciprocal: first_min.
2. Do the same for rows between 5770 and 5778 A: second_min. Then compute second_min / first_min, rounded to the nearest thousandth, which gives 1.002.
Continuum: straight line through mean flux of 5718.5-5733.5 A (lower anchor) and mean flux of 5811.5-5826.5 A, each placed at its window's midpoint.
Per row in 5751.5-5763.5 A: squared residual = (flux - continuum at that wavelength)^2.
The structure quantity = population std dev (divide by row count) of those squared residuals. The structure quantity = 0.17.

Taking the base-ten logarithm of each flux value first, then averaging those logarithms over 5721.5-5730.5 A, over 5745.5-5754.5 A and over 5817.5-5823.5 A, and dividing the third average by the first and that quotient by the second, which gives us 0.941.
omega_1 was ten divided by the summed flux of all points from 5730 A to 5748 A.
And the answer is 0.138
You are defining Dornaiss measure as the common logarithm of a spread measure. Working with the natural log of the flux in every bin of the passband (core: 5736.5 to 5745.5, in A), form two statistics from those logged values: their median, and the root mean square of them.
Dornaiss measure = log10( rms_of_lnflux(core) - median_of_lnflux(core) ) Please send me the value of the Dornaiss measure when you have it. -2.2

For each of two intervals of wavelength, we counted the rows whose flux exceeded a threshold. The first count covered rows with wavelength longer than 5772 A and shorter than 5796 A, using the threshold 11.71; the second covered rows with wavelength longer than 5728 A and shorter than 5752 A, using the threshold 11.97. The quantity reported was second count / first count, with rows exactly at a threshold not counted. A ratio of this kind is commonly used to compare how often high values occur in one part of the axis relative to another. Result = 1.0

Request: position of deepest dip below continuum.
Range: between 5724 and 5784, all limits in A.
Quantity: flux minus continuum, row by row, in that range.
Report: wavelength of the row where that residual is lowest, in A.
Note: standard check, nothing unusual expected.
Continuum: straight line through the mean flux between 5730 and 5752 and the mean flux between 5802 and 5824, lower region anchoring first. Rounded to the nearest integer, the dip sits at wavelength 5753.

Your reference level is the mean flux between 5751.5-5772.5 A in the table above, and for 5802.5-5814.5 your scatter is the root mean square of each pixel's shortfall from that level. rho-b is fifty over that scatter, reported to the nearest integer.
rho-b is 99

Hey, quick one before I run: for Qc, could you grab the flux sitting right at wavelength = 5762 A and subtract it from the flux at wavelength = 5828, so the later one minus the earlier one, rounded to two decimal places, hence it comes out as 0.24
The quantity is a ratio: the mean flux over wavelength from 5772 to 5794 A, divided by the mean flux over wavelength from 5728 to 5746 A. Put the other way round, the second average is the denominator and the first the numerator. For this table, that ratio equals 0.96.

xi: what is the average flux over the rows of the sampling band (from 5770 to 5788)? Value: 11.6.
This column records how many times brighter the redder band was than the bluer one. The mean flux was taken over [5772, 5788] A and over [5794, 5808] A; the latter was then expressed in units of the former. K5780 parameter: 1.04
